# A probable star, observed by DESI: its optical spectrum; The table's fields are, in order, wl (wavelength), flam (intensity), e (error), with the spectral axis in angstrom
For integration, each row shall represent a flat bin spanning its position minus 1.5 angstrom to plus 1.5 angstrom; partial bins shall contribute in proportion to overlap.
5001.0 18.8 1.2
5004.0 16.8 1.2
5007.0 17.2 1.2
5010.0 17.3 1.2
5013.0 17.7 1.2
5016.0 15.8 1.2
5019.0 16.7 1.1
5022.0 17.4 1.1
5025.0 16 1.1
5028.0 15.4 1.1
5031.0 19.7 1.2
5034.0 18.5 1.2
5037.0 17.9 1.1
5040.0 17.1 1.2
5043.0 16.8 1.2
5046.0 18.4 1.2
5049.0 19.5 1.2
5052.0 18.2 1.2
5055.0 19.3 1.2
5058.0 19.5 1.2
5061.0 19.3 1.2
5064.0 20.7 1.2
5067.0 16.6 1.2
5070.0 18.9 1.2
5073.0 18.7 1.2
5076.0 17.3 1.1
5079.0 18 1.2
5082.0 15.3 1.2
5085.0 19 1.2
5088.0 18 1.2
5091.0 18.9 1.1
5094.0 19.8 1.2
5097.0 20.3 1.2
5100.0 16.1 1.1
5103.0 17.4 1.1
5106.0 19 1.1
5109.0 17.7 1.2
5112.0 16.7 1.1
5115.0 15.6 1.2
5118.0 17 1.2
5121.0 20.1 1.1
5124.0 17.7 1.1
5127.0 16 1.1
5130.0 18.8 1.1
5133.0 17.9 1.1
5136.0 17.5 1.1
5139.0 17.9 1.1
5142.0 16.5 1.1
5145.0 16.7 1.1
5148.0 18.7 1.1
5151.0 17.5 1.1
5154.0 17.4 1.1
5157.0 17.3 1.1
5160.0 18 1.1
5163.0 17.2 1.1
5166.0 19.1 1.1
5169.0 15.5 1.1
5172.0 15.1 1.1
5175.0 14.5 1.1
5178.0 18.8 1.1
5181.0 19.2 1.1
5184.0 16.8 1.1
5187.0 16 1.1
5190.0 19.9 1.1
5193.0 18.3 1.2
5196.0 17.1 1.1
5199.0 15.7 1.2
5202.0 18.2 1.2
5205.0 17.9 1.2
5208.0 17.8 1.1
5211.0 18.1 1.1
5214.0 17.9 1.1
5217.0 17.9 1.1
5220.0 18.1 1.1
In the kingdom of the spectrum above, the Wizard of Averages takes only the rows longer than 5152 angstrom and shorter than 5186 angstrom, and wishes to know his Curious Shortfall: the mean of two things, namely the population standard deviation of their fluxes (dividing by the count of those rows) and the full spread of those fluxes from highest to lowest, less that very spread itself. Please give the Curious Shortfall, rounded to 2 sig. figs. -1.6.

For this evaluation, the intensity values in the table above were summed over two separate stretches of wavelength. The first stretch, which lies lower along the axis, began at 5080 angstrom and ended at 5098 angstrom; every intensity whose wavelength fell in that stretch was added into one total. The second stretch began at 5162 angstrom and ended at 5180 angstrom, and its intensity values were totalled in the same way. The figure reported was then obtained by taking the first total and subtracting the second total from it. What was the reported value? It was 11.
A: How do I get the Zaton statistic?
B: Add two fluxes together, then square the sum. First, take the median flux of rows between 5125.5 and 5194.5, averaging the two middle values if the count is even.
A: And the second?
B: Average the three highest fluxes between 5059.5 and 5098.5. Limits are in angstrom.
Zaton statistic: 1426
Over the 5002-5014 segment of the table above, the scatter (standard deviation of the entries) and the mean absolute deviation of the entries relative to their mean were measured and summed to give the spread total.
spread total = 0.6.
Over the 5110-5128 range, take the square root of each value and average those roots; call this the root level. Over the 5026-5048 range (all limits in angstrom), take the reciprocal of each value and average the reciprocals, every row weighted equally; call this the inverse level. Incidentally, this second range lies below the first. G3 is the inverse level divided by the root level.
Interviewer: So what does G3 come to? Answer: 0.0137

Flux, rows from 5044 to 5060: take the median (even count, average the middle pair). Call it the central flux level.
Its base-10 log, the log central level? 1.29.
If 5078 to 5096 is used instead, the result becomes 1.27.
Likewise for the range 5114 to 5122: 1.23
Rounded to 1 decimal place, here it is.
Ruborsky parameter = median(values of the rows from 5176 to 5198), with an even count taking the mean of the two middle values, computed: 18.3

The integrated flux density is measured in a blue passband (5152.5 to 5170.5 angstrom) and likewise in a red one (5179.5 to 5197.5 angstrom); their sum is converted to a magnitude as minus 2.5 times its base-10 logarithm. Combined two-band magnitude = -7.01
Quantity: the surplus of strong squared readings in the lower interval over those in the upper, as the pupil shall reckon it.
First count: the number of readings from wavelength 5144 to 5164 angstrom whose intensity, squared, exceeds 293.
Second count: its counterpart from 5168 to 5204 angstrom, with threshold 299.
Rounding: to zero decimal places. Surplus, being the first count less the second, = 1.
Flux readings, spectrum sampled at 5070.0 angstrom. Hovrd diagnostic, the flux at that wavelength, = 18.9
